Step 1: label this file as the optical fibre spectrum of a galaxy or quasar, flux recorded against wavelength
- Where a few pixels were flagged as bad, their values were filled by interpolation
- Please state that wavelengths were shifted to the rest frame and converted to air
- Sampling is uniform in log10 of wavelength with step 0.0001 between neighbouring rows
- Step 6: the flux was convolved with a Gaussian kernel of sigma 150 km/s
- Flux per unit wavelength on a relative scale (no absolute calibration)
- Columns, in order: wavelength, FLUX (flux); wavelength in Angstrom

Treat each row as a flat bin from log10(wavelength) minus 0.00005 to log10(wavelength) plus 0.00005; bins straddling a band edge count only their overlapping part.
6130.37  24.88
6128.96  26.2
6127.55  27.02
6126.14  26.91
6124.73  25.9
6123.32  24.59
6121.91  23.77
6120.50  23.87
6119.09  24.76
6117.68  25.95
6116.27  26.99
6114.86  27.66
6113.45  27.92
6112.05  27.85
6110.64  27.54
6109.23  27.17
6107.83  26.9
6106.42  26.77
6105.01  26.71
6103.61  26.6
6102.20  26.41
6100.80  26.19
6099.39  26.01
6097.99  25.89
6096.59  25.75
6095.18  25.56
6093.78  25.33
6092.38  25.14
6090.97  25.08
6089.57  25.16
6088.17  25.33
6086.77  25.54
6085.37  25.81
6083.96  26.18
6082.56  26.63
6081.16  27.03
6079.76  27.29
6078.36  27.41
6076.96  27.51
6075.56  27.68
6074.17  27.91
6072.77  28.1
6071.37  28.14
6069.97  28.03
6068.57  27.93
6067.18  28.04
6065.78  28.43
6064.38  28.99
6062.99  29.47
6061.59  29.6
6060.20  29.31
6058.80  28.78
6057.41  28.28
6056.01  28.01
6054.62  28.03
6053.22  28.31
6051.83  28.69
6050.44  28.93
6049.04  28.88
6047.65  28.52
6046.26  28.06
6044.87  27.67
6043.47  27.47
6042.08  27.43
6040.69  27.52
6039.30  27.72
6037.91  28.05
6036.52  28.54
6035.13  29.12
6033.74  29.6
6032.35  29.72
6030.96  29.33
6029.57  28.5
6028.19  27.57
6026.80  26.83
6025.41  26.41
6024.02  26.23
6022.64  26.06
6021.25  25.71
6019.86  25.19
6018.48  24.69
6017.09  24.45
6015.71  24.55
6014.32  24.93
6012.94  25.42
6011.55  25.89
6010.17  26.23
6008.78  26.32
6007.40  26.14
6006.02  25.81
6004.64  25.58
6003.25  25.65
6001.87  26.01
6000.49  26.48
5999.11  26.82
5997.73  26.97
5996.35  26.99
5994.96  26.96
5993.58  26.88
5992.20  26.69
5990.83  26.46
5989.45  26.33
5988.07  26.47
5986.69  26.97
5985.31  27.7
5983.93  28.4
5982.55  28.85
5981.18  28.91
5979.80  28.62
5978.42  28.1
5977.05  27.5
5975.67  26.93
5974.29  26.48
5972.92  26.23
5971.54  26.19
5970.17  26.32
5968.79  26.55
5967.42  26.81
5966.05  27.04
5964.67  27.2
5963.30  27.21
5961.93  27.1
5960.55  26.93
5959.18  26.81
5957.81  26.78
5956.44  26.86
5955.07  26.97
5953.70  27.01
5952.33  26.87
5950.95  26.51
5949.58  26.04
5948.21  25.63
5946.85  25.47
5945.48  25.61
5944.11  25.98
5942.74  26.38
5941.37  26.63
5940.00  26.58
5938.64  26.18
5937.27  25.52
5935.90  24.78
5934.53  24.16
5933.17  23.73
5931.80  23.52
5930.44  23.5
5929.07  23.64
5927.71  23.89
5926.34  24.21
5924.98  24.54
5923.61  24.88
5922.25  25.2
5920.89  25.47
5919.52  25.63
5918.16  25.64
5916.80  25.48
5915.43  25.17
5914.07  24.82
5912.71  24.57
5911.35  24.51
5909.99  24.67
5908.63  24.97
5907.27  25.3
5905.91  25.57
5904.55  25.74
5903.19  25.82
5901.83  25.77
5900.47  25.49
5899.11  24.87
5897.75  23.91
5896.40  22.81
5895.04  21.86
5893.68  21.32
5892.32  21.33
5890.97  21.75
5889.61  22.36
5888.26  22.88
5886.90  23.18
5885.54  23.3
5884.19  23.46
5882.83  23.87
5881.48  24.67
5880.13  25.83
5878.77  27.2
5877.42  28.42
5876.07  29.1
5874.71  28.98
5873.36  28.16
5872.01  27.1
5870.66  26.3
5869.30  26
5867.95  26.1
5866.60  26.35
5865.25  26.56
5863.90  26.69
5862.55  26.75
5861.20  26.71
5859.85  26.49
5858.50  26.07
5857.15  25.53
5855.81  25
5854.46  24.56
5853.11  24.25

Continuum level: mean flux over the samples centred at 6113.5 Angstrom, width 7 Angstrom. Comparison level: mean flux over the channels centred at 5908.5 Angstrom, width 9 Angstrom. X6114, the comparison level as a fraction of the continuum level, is 0.91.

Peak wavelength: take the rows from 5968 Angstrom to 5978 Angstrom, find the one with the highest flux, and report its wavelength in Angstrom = 5977.05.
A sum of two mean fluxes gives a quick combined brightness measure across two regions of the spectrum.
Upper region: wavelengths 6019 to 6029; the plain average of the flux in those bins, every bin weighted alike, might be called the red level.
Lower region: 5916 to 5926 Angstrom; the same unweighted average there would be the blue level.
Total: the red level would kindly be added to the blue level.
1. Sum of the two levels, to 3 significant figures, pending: 51.5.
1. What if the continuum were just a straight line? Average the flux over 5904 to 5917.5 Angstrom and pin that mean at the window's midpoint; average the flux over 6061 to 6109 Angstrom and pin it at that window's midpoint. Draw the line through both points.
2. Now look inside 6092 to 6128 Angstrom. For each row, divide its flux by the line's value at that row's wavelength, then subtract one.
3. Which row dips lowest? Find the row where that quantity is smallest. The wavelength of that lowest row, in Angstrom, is 6121.91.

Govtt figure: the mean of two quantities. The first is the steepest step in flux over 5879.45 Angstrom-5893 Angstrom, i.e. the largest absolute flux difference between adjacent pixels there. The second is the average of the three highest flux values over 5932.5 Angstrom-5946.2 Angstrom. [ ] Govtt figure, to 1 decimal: 13.8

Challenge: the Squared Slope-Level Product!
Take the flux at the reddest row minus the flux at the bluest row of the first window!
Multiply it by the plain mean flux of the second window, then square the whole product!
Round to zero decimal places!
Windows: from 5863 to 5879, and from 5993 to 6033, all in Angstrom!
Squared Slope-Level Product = 181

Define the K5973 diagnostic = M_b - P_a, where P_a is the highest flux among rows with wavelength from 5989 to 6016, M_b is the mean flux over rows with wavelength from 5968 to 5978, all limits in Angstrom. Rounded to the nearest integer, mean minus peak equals 0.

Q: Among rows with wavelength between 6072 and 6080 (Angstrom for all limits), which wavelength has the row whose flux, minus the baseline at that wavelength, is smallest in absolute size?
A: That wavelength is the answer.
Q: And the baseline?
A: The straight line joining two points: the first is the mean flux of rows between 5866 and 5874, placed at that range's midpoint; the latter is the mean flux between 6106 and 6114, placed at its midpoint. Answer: 6079.76 Angstrom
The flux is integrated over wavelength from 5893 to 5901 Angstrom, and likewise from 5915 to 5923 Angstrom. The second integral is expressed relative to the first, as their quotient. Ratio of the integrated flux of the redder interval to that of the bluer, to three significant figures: 1.09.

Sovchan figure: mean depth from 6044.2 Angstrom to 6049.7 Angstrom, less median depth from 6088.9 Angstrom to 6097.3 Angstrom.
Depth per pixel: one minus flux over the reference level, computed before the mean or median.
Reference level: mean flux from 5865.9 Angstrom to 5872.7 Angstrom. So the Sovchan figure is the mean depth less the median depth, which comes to -0.12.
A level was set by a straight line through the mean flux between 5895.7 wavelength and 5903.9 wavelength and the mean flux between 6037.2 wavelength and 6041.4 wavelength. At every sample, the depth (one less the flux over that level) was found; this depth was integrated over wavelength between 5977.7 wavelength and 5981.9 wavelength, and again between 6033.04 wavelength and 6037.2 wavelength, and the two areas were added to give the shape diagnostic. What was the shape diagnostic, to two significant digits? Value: -0.53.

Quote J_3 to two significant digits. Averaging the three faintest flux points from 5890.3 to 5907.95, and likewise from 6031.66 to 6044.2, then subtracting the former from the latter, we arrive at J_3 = 6.0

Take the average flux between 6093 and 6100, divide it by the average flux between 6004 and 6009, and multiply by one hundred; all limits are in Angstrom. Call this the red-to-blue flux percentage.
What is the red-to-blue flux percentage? 99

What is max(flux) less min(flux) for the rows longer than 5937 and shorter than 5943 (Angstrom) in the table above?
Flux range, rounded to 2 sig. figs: 1.1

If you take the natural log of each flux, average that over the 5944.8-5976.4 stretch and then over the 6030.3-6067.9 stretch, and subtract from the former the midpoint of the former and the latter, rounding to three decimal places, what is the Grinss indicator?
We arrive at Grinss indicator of -0.035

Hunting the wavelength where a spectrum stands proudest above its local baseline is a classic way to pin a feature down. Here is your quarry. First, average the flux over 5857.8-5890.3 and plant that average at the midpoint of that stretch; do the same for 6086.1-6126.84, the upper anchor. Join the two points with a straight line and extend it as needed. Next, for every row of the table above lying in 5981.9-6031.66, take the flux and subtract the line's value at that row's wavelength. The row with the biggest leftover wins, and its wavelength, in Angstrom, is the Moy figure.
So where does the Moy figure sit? 6030.96 Angstrom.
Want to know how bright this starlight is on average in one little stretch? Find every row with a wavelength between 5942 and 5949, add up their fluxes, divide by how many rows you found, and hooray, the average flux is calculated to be 25.8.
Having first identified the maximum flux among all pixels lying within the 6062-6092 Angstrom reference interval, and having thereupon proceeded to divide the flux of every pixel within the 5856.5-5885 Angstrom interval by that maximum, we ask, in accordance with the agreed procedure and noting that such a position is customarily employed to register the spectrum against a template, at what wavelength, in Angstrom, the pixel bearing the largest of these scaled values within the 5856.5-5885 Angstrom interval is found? 5876.07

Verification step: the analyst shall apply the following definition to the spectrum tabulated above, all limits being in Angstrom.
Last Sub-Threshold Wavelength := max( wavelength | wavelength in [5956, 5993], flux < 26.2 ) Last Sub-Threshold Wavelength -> 5971.54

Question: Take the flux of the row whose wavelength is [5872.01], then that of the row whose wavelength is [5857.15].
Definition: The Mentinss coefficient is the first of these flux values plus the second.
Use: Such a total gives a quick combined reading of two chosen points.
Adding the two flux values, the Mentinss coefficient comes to 52.6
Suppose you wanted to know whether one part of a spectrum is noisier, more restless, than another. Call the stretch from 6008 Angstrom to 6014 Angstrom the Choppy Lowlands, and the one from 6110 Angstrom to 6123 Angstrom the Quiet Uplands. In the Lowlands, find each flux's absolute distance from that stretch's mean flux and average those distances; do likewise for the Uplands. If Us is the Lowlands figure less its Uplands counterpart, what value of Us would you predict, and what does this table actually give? -1.2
